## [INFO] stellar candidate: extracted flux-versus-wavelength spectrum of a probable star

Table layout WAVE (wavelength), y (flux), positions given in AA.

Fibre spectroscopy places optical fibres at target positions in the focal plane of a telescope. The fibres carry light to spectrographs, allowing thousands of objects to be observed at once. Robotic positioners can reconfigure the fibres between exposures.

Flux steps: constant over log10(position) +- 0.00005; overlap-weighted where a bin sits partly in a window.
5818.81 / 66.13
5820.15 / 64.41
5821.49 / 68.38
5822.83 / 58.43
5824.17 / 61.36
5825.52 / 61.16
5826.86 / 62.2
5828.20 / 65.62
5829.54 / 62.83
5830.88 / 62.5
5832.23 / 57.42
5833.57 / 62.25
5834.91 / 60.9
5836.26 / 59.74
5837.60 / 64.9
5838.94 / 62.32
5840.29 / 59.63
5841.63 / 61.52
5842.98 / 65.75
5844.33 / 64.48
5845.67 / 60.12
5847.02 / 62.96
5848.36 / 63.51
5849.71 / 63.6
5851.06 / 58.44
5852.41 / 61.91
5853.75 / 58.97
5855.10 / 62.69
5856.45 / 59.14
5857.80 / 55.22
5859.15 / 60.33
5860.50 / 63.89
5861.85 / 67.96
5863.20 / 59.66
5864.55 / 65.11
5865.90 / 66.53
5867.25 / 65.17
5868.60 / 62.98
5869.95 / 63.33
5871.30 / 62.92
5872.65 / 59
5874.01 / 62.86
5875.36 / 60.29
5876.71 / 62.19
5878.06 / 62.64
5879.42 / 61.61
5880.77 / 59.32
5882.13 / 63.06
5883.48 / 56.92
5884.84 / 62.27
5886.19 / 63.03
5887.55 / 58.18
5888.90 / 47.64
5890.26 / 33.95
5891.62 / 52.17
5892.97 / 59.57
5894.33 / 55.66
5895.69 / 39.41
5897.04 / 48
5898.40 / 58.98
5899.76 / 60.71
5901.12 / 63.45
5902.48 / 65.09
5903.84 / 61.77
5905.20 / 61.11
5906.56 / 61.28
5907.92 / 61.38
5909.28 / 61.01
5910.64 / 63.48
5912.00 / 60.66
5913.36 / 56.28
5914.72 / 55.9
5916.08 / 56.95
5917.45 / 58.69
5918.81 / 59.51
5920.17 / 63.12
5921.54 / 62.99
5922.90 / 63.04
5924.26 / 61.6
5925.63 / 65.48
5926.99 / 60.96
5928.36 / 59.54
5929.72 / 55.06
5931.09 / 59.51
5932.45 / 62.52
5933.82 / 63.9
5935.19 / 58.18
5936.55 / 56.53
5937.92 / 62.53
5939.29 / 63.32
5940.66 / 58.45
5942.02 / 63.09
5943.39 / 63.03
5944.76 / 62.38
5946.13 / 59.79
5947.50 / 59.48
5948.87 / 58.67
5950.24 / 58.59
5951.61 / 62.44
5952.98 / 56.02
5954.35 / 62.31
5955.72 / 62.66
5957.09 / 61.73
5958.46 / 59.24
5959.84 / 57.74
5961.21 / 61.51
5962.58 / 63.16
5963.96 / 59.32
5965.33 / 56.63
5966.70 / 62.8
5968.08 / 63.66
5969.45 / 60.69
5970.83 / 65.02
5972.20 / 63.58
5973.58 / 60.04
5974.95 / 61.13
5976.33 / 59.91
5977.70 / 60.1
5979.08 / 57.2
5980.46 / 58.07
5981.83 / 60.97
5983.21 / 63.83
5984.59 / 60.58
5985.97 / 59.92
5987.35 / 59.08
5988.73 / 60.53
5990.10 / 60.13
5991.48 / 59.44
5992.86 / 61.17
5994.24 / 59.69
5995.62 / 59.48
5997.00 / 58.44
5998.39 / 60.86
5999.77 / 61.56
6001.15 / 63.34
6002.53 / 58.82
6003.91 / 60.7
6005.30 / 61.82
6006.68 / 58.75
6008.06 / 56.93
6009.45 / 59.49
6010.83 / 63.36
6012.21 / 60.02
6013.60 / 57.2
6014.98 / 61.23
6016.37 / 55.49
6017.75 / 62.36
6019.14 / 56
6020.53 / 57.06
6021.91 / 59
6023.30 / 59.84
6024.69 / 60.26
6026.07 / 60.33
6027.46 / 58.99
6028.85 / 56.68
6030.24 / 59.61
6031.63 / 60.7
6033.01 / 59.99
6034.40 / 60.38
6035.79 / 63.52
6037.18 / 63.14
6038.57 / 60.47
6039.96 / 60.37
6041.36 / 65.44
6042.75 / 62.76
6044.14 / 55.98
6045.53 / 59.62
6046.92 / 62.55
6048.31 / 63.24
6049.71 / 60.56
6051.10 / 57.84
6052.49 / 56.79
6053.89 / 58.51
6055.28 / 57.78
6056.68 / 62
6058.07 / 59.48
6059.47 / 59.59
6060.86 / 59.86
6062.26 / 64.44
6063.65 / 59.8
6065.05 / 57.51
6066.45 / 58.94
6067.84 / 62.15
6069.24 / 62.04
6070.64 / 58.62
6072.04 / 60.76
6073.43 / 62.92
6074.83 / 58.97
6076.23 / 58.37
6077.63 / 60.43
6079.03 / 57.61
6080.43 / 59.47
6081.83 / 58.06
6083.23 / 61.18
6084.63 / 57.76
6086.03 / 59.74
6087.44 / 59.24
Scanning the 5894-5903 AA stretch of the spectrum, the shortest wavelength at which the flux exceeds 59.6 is 5899.76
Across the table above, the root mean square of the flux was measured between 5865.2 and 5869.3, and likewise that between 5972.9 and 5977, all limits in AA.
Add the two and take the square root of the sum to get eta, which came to 11.19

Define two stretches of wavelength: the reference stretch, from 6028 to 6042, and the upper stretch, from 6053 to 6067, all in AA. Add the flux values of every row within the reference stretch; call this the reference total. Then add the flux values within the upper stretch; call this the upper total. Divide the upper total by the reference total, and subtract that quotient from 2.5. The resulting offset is 1.52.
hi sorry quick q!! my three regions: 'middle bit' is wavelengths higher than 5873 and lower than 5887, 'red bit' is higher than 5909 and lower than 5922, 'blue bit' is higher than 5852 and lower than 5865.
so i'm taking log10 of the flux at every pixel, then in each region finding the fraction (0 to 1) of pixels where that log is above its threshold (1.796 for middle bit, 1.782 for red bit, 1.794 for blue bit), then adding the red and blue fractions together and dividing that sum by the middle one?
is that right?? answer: 2.25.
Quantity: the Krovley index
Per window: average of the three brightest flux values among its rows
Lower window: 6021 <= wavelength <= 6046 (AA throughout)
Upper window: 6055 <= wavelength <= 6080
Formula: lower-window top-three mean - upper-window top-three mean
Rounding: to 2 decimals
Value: 0.86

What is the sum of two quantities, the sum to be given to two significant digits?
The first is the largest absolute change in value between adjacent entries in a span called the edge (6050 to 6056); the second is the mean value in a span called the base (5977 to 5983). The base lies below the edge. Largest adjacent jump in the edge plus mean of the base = 61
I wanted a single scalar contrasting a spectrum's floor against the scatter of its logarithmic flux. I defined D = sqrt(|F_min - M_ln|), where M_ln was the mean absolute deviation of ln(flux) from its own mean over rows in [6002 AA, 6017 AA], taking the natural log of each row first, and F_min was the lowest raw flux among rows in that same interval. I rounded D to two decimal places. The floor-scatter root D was 7.45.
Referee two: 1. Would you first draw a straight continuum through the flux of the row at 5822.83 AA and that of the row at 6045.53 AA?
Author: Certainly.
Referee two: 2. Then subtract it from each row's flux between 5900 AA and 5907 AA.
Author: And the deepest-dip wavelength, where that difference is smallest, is 5905.20 AA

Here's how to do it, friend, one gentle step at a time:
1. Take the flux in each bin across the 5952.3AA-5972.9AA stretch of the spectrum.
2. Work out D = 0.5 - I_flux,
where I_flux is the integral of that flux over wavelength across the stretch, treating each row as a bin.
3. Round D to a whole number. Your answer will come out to -1257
